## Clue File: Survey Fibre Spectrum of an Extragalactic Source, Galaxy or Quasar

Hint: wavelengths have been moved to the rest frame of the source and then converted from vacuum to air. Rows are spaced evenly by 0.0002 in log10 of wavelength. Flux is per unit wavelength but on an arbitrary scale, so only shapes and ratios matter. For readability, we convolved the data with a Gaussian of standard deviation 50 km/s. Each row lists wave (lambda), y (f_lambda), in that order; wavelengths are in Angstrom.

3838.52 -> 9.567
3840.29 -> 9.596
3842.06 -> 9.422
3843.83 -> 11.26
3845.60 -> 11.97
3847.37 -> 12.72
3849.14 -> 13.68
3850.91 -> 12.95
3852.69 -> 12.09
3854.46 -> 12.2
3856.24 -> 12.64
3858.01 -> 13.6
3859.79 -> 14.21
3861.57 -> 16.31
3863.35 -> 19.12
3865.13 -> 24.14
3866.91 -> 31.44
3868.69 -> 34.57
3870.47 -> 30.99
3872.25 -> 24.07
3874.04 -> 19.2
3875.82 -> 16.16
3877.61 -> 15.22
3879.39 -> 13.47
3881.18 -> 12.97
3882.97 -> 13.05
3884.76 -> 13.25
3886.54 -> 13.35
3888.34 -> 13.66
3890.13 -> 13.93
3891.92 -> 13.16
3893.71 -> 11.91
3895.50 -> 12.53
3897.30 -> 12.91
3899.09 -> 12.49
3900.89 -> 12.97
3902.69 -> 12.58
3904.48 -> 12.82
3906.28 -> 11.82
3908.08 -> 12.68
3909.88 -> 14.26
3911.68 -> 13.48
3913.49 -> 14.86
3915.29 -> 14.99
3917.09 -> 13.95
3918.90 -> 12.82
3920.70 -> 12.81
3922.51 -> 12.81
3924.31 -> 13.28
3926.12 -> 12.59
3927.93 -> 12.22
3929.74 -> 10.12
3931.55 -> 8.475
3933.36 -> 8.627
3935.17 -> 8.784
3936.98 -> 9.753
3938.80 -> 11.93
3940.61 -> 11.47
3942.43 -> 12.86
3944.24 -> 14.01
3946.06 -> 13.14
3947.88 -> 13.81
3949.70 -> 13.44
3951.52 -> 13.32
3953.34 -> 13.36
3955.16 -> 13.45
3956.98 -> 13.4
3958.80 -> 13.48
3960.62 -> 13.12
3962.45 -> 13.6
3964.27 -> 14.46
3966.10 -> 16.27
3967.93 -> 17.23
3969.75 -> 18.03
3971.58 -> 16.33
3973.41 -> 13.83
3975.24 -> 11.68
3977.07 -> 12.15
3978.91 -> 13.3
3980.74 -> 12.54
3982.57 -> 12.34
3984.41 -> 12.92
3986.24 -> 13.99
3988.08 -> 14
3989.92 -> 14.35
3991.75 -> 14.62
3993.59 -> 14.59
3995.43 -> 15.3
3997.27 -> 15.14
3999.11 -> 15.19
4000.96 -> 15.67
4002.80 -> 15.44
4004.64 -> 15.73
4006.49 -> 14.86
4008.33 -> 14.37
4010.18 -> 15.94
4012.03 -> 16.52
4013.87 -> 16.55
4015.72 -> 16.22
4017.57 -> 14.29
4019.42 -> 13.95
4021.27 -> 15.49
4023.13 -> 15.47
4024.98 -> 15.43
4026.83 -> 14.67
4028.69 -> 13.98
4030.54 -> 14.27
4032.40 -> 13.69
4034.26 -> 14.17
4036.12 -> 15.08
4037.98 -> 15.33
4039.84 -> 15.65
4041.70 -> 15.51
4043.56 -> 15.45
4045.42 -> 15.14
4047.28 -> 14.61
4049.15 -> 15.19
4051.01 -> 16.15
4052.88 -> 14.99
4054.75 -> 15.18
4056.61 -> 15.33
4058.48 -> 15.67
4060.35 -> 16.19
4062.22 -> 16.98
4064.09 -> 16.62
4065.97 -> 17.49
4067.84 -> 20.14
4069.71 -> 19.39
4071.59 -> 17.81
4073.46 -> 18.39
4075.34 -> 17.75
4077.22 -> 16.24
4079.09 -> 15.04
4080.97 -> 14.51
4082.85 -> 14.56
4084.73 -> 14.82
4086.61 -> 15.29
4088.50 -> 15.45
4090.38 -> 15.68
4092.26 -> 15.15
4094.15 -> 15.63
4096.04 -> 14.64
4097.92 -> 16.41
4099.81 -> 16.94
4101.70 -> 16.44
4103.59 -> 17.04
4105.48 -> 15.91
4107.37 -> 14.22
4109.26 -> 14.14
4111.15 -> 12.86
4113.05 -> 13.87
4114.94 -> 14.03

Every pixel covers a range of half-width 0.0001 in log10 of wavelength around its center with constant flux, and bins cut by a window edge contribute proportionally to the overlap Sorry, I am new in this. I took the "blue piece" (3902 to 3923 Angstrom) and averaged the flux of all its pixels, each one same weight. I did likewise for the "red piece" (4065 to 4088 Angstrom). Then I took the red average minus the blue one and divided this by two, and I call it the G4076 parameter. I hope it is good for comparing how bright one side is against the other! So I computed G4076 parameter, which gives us 1.7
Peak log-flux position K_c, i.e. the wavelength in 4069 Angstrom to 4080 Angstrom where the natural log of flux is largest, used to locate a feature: 4069.71 Angstrom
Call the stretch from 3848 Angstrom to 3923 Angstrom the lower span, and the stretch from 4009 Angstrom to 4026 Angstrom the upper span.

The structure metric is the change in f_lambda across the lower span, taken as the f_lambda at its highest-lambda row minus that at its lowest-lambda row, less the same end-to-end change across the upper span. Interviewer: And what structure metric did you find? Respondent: -0.4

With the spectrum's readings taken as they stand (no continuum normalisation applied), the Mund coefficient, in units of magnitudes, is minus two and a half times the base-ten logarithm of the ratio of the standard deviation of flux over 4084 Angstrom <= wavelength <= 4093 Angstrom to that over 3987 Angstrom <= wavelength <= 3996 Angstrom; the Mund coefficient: 0.42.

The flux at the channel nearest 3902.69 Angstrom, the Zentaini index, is 12.58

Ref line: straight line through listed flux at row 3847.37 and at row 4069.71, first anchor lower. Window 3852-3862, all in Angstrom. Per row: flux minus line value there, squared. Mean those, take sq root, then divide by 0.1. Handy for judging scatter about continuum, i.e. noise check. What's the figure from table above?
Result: 15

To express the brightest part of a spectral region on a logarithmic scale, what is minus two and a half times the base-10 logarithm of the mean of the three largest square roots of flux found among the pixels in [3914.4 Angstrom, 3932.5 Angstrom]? -1.44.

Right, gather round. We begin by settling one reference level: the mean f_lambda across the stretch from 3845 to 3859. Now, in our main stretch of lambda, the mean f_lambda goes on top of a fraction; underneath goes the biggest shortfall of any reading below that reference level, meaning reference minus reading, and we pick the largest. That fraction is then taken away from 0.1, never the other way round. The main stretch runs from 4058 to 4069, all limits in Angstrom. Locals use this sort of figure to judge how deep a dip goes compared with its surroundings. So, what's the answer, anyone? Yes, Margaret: 6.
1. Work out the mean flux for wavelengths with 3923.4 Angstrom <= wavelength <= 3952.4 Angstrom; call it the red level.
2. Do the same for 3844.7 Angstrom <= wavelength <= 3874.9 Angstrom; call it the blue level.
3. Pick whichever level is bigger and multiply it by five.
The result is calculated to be 93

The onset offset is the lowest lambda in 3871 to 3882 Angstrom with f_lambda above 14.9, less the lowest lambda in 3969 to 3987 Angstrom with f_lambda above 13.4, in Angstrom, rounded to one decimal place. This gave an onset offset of -97.5 Angstrom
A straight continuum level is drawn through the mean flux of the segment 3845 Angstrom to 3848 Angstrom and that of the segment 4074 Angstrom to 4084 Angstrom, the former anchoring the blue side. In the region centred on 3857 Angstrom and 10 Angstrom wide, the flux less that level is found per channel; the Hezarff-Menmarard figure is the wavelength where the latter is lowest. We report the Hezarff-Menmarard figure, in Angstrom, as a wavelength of 3852.69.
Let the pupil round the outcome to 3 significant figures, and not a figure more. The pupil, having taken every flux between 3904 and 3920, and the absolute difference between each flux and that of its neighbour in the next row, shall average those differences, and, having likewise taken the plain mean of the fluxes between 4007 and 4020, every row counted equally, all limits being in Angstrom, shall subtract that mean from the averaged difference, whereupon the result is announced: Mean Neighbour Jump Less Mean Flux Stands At -14.4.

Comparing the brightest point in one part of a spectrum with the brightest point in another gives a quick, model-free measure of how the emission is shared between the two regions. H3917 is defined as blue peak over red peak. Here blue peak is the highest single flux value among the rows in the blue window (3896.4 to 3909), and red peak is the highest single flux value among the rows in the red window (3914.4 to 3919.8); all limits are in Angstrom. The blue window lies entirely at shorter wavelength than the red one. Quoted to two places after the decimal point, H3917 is 0.87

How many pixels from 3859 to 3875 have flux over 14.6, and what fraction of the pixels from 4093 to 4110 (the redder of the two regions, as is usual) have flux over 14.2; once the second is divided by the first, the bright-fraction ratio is 0.11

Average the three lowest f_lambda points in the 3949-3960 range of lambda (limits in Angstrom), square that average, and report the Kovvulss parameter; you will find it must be 178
